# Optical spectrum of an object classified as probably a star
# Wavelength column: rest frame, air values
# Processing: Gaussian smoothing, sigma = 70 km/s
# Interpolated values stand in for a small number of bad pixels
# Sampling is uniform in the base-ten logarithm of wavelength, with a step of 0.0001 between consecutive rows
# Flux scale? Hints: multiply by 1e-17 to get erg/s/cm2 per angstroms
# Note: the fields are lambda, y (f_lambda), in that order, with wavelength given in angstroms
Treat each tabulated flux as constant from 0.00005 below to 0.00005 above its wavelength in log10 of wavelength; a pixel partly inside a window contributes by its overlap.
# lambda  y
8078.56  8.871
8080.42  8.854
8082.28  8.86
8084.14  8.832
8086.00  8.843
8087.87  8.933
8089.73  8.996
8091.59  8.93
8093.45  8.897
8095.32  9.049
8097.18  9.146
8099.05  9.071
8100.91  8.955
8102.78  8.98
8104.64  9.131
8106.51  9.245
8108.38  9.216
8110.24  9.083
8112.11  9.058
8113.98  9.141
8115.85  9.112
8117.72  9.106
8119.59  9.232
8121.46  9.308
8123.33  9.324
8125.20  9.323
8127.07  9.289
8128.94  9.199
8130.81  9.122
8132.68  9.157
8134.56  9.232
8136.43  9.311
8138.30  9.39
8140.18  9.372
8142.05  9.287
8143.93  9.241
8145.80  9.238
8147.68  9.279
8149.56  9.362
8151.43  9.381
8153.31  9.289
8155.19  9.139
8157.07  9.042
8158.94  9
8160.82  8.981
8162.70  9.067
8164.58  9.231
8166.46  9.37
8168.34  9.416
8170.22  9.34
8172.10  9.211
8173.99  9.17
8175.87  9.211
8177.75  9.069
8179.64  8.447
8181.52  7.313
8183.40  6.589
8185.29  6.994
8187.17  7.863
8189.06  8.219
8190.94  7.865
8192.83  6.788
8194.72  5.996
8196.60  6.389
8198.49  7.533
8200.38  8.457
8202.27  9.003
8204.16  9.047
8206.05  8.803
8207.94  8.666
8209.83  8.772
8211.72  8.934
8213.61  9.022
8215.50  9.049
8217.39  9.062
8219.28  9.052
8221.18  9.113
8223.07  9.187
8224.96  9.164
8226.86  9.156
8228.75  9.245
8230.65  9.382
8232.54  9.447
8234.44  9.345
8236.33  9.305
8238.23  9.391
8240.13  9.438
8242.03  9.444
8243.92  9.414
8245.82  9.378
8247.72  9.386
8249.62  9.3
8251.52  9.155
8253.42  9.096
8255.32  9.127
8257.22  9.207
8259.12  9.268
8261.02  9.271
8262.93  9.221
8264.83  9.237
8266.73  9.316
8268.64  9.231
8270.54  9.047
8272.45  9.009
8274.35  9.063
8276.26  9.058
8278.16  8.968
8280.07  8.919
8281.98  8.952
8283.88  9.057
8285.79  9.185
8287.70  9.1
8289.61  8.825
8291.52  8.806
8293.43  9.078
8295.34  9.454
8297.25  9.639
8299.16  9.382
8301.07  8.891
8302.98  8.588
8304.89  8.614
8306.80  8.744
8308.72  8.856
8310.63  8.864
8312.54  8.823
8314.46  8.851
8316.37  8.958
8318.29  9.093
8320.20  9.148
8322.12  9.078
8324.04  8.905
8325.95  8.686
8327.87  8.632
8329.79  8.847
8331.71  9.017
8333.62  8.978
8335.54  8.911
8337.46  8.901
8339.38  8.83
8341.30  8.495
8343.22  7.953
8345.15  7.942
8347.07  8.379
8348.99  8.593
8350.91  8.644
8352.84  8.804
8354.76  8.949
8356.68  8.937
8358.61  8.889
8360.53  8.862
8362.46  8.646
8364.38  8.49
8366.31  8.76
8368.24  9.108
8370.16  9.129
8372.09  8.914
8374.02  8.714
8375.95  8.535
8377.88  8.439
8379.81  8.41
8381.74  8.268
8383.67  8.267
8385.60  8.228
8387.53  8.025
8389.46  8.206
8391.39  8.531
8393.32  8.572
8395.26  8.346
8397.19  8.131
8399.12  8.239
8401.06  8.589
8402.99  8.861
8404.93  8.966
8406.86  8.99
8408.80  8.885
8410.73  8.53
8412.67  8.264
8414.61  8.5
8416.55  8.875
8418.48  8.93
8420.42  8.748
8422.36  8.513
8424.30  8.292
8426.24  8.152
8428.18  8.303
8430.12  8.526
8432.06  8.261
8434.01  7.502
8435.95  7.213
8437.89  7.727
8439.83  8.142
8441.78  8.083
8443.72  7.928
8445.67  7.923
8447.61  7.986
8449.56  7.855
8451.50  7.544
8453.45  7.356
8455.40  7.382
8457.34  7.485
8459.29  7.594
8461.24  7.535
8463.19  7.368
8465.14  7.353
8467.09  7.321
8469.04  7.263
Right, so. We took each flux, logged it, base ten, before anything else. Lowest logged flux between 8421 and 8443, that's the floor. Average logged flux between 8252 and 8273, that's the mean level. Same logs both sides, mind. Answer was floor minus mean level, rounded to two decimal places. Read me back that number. -0.10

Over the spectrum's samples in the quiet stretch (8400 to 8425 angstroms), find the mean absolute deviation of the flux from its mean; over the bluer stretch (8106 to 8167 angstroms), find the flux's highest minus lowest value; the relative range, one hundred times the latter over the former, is 185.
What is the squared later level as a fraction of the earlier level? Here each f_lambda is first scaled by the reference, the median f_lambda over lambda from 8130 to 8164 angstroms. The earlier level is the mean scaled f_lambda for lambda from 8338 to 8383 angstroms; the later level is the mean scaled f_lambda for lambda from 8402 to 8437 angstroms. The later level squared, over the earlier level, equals 0.897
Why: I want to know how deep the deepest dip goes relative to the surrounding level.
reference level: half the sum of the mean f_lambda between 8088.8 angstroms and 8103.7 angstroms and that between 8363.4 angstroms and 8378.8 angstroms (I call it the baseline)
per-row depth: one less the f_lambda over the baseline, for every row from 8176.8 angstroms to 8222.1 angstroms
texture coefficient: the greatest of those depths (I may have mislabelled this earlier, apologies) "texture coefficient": 0.32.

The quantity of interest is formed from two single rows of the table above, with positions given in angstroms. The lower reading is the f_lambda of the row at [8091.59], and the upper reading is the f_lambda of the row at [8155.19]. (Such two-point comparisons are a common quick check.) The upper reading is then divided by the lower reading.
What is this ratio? 1.02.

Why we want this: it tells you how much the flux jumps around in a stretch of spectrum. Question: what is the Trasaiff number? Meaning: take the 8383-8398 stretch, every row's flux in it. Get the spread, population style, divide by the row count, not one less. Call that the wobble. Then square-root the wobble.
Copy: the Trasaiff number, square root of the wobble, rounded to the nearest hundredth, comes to 0.42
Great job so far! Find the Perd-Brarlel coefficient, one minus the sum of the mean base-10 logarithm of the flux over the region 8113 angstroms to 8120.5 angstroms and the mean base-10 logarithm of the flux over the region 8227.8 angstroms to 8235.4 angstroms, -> -0.93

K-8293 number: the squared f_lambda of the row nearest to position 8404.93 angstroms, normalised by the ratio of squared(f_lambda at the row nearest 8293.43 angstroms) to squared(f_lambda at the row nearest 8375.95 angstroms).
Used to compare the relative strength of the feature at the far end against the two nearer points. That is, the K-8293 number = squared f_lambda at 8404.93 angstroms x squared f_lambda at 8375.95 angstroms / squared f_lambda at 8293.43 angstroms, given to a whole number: 71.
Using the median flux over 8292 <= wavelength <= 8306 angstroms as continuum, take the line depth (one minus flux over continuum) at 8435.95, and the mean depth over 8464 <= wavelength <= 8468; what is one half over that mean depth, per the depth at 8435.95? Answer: 13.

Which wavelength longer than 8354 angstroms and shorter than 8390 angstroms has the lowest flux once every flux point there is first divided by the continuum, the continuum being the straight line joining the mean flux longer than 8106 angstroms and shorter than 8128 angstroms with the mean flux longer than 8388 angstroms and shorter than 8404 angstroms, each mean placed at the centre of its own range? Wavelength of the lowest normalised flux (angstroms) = 8387.53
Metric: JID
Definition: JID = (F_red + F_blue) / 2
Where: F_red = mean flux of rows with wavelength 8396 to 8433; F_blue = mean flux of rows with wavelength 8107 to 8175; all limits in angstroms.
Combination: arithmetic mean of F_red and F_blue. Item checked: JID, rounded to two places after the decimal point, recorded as 8.89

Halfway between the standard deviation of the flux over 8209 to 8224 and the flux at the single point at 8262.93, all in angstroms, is 4.67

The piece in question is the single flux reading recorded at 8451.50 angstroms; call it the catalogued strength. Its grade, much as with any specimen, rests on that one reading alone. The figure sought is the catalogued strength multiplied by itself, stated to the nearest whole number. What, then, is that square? 57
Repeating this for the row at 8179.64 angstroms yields 71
